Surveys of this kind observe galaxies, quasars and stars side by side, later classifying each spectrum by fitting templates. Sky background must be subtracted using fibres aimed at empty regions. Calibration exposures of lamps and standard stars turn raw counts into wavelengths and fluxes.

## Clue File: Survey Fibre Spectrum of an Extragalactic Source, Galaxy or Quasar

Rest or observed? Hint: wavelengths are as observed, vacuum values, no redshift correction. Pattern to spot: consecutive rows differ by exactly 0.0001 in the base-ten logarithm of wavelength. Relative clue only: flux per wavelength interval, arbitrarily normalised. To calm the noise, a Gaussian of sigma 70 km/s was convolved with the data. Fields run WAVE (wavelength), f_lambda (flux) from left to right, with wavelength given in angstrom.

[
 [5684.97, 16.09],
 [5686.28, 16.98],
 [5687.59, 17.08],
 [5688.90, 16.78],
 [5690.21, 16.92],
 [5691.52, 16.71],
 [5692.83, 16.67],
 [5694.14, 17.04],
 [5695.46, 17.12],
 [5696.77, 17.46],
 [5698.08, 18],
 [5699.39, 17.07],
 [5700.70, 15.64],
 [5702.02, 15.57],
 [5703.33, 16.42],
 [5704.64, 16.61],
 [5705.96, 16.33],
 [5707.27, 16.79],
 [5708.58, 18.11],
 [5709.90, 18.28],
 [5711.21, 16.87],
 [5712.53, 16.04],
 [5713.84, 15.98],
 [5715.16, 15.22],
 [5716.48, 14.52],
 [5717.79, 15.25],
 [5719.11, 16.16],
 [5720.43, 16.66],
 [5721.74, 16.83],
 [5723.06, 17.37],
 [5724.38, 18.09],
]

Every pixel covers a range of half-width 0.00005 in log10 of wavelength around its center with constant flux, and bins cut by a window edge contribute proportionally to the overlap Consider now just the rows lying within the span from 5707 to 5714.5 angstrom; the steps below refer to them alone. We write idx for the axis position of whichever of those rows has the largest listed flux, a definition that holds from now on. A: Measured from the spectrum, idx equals 5709.90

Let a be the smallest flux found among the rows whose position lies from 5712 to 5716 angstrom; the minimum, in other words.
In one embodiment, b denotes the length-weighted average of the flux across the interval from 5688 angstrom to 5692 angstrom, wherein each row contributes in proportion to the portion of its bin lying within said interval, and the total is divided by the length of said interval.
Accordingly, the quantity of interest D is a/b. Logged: 0.90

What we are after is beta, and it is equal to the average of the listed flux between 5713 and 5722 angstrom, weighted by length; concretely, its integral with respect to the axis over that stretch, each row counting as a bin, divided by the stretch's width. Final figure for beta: 15.8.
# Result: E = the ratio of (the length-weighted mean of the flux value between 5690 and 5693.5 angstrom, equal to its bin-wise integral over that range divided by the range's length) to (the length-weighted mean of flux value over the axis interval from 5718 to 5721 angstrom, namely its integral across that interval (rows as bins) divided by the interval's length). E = 1.03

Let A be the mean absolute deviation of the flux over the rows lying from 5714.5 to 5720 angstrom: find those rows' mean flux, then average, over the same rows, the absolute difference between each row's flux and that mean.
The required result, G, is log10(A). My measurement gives -0.36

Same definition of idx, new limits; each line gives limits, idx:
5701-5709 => 5708.58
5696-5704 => 5698.08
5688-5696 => 5695.46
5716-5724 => 5723.06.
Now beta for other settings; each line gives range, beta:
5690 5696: 16.9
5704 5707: 16.5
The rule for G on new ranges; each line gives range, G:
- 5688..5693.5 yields -1.10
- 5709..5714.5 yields -0.11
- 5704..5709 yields -0.24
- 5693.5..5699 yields -0.49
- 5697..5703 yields -0.02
